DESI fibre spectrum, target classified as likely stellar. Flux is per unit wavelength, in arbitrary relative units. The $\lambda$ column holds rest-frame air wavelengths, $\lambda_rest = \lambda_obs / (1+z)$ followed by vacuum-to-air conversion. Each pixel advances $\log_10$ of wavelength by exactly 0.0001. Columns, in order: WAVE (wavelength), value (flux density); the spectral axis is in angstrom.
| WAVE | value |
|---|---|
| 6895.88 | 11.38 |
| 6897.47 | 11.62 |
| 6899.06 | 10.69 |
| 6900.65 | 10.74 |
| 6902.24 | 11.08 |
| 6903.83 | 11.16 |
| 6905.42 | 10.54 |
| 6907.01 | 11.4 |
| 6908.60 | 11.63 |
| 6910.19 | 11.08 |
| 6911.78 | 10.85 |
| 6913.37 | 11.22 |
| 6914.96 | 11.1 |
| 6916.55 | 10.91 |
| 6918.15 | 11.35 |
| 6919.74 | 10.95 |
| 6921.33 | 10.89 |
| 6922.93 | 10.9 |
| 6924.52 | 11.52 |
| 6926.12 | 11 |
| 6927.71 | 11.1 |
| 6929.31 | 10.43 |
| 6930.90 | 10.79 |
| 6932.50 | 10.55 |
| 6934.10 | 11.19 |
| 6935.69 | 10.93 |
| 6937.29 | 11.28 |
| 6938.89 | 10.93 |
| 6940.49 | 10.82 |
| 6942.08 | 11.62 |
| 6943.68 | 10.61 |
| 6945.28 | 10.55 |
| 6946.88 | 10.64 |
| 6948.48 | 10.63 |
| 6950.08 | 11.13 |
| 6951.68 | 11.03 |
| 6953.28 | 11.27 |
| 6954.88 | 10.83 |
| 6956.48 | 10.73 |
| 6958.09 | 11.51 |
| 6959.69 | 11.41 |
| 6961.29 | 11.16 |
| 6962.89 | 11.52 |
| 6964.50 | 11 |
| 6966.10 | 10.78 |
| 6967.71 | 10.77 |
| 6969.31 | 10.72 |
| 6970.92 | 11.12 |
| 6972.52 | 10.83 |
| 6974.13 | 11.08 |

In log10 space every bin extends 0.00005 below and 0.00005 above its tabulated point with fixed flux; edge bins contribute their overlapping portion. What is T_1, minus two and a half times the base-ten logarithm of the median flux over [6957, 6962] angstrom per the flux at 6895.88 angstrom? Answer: 0.00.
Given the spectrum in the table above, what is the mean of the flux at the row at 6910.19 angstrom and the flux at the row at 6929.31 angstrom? 10.8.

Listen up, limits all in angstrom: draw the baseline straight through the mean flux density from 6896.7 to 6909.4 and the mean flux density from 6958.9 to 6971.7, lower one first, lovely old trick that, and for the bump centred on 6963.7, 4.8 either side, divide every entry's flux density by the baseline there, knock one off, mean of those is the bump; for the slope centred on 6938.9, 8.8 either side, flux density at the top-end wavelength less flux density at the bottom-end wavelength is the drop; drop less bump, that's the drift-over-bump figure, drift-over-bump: -0.2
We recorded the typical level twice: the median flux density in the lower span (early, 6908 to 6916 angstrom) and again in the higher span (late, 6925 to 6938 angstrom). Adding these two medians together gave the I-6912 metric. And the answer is 22.1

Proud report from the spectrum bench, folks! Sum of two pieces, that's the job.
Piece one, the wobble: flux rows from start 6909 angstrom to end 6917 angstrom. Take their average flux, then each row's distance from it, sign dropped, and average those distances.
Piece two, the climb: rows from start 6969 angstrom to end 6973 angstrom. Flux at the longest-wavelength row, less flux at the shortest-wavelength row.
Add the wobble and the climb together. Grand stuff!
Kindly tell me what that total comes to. 0.23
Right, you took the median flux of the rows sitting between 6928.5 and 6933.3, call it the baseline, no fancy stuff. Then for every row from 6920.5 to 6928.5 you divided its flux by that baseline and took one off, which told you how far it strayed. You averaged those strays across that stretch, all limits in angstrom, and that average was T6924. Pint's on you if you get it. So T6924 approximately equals 0.0504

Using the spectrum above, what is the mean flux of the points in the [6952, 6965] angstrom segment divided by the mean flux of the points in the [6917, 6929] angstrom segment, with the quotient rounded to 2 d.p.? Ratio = 1.01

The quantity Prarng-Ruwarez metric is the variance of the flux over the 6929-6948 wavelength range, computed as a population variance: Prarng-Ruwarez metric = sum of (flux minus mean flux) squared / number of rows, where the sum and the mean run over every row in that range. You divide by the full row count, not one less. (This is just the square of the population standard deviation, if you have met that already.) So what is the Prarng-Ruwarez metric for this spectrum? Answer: 0.114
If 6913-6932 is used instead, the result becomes 0.072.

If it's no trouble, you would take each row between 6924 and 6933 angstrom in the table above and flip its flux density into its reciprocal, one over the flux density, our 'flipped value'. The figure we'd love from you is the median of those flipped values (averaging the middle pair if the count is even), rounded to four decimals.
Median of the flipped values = 0.0918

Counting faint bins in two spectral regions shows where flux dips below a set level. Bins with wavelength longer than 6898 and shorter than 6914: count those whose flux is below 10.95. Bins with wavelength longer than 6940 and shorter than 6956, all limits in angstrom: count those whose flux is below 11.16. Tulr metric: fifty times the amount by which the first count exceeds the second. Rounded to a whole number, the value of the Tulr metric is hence -200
